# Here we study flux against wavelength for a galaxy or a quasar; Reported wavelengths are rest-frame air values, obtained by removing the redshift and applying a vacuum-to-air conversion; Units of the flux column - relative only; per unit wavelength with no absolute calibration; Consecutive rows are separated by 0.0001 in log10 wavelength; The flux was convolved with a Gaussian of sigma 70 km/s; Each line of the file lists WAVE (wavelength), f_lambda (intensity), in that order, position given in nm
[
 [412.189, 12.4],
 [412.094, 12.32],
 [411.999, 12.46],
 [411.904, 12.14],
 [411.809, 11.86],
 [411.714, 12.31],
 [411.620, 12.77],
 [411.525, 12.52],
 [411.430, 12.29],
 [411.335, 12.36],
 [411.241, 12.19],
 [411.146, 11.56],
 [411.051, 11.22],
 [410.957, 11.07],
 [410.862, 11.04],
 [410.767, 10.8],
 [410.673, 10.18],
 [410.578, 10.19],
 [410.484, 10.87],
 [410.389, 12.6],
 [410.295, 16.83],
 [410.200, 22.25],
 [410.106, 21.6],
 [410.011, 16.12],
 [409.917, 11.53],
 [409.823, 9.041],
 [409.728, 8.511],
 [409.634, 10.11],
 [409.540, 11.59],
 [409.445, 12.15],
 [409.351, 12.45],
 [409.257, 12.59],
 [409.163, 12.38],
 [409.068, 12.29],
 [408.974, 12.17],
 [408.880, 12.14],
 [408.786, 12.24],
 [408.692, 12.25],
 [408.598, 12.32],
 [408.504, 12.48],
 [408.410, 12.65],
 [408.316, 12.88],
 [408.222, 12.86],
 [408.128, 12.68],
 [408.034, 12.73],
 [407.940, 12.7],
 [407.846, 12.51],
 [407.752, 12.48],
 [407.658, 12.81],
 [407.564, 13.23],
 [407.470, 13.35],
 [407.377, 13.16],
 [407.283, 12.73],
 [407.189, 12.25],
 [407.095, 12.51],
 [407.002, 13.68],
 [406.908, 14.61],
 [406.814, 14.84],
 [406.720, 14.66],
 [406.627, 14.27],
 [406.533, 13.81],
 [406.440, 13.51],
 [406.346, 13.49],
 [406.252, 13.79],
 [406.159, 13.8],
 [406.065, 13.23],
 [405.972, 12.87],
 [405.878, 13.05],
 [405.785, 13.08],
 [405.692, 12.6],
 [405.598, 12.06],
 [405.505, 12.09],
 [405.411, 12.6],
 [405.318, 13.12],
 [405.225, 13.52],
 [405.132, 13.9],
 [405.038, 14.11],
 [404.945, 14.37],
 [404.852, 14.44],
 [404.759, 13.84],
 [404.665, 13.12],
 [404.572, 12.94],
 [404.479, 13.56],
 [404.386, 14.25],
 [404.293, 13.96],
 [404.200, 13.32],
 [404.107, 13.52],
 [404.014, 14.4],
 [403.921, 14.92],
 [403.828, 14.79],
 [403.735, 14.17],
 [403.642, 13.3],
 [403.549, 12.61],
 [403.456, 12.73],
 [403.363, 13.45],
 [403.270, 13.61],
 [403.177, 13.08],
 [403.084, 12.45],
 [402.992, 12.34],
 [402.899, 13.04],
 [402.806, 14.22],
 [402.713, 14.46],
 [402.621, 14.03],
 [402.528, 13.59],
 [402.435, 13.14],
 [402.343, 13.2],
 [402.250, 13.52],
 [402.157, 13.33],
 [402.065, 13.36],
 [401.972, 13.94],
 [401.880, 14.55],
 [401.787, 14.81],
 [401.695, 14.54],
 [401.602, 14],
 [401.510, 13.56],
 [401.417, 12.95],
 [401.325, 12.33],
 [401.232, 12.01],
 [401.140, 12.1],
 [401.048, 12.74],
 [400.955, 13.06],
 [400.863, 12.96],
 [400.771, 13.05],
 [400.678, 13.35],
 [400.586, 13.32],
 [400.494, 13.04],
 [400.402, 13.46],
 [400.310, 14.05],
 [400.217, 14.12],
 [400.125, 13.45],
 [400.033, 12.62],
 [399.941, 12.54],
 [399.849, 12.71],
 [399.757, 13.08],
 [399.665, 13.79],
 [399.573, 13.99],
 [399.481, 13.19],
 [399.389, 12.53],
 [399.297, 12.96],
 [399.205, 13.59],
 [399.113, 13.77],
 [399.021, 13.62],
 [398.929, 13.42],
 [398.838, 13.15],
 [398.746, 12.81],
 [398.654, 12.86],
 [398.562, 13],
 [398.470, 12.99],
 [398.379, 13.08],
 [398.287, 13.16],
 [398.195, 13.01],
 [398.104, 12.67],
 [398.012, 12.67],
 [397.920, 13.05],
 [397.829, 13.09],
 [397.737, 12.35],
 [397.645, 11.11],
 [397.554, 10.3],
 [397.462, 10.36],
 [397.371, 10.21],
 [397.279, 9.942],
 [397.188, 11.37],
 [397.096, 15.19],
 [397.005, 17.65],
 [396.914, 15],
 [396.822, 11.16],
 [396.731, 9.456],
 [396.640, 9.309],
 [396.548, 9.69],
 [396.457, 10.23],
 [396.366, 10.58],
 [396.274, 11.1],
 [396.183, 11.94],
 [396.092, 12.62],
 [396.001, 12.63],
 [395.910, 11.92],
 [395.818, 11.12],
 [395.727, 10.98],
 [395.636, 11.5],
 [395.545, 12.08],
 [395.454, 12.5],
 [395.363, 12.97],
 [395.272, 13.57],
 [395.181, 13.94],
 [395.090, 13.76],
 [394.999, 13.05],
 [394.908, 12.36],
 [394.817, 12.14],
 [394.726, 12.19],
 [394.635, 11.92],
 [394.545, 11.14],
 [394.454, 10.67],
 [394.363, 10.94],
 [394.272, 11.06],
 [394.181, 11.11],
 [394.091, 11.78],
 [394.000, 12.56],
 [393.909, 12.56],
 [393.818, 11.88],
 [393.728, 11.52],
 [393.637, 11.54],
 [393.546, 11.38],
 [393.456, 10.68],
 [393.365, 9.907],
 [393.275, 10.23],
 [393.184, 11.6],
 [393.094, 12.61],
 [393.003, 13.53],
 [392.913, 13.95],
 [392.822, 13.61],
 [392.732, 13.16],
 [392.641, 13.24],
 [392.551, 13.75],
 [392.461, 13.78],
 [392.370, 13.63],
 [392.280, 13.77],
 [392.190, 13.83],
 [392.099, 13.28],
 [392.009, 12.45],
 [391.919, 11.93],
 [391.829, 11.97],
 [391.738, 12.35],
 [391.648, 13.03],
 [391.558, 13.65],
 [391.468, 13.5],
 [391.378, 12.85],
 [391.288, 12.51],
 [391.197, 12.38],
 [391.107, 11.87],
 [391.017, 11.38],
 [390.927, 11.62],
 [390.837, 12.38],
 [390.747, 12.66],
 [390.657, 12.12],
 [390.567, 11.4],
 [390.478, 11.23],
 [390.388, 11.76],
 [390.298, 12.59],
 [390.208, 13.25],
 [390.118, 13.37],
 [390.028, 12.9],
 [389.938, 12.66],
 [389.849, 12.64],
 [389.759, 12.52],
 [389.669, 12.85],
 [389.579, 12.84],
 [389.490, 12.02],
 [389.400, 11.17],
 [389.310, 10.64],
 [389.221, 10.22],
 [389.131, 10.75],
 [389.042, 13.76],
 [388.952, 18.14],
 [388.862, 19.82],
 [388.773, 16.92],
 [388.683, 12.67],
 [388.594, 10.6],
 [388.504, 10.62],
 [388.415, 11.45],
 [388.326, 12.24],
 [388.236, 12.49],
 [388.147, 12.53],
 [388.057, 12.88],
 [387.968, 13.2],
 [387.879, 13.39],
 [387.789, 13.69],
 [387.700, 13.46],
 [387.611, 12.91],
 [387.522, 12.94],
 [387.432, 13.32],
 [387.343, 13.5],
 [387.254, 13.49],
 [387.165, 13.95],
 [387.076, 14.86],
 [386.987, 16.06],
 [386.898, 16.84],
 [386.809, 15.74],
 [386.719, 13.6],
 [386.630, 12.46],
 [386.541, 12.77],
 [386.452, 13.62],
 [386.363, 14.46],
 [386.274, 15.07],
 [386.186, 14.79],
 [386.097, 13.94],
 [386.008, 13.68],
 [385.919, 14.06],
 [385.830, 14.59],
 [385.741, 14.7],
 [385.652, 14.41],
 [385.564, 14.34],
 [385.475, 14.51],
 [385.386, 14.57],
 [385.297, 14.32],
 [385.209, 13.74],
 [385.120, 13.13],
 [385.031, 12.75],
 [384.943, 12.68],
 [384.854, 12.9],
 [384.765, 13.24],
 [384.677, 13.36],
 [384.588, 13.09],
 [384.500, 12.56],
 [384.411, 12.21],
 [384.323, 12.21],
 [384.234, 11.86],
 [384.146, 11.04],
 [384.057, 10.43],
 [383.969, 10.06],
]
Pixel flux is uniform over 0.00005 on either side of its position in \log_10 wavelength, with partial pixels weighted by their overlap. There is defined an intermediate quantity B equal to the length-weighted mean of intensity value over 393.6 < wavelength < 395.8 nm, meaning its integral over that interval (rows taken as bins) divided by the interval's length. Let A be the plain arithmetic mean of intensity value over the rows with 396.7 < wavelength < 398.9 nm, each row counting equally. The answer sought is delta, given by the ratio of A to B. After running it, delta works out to 1.03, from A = 12.5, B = 12.06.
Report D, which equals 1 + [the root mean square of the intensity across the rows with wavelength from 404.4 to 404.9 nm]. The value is 14.6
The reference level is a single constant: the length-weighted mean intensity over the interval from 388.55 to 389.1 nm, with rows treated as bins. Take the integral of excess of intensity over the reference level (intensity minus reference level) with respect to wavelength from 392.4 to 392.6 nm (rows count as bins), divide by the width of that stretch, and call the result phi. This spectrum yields -1.5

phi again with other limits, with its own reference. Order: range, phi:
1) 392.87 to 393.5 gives -3.4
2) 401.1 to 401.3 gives -3.1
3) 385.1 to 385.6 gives -1.1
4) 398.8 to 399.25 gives -1.7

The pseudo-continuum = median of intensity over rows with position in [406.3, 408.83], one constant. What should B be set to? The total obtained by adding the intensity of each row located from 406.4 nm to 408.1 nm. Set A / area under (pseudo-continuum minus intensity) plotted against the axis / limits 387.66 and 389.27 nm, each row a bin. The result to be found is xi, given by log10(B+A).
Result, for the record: 2.38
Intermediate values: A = -1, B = 240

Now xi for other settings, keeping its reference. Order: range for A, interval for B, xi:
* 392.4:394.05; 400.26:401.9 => 2.38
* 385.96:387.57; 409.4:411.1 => 2.35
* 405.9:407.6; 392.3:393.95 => 2.35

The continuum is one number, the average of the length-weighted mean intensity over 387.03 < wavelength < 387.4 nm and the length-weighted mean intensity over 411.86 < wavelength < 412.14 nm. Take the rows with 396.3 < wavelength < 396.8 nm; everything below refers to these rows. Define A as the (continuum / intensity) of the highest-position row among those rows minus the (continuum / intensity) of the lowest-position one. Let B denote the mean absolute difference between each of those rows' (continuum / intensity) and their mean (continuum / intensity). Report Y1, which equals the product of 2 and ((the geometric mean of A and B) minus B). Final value 0.07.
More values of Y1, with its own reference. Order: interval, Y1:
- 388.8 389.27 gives 0.30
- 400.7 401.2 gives 0.04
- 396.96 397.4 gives 0.25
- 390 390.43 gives 0.05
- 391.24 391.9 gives 0.01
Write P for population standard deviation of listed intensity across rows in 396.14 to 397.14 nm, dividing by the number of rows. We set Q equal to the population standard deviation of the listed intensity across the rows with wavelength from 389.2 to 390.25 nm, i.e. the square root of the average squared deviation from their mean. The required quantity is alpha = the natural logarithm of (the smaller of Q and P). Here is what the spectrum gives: 0.0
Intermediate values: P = 2.64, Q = 1.0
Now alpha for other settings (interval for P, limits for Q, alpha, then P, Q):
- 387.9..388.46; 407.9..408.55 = -2.1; 0.55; 0.1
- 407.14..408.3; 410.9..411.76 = -1.2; 0.31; 0.6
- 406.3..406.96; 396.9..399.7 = -0.6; 0.52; 1.5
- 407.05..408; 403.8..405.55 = -1.1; 0.35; 0.7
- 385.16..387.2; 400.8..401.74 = -0.3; 0.95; 0.8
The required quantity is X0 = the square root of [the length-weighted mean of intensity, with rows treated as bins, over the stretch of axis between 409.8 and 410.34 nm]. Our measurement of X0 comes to 4.07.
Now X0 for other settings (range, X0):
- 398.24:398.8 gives 3.60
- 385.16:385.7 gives 3.78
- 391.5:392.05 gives 3.55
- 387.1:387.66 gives 3.66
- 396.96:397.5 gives 3.53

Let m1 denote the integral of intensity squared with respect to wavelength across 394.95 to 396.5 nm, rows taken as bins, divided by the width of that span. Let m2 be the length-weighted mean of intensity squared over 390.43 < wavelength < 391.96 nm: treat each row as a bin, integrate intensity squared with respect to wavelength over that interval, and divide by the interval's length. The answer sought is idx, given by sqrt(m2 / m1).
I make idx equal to 1.01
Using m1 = 149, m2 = 151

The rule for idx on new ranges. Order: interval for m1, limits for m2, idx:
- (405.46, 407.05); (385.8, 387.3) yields 1.06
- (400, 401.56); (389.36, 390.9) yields 0.95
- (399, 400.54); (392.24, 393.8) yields 0.94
